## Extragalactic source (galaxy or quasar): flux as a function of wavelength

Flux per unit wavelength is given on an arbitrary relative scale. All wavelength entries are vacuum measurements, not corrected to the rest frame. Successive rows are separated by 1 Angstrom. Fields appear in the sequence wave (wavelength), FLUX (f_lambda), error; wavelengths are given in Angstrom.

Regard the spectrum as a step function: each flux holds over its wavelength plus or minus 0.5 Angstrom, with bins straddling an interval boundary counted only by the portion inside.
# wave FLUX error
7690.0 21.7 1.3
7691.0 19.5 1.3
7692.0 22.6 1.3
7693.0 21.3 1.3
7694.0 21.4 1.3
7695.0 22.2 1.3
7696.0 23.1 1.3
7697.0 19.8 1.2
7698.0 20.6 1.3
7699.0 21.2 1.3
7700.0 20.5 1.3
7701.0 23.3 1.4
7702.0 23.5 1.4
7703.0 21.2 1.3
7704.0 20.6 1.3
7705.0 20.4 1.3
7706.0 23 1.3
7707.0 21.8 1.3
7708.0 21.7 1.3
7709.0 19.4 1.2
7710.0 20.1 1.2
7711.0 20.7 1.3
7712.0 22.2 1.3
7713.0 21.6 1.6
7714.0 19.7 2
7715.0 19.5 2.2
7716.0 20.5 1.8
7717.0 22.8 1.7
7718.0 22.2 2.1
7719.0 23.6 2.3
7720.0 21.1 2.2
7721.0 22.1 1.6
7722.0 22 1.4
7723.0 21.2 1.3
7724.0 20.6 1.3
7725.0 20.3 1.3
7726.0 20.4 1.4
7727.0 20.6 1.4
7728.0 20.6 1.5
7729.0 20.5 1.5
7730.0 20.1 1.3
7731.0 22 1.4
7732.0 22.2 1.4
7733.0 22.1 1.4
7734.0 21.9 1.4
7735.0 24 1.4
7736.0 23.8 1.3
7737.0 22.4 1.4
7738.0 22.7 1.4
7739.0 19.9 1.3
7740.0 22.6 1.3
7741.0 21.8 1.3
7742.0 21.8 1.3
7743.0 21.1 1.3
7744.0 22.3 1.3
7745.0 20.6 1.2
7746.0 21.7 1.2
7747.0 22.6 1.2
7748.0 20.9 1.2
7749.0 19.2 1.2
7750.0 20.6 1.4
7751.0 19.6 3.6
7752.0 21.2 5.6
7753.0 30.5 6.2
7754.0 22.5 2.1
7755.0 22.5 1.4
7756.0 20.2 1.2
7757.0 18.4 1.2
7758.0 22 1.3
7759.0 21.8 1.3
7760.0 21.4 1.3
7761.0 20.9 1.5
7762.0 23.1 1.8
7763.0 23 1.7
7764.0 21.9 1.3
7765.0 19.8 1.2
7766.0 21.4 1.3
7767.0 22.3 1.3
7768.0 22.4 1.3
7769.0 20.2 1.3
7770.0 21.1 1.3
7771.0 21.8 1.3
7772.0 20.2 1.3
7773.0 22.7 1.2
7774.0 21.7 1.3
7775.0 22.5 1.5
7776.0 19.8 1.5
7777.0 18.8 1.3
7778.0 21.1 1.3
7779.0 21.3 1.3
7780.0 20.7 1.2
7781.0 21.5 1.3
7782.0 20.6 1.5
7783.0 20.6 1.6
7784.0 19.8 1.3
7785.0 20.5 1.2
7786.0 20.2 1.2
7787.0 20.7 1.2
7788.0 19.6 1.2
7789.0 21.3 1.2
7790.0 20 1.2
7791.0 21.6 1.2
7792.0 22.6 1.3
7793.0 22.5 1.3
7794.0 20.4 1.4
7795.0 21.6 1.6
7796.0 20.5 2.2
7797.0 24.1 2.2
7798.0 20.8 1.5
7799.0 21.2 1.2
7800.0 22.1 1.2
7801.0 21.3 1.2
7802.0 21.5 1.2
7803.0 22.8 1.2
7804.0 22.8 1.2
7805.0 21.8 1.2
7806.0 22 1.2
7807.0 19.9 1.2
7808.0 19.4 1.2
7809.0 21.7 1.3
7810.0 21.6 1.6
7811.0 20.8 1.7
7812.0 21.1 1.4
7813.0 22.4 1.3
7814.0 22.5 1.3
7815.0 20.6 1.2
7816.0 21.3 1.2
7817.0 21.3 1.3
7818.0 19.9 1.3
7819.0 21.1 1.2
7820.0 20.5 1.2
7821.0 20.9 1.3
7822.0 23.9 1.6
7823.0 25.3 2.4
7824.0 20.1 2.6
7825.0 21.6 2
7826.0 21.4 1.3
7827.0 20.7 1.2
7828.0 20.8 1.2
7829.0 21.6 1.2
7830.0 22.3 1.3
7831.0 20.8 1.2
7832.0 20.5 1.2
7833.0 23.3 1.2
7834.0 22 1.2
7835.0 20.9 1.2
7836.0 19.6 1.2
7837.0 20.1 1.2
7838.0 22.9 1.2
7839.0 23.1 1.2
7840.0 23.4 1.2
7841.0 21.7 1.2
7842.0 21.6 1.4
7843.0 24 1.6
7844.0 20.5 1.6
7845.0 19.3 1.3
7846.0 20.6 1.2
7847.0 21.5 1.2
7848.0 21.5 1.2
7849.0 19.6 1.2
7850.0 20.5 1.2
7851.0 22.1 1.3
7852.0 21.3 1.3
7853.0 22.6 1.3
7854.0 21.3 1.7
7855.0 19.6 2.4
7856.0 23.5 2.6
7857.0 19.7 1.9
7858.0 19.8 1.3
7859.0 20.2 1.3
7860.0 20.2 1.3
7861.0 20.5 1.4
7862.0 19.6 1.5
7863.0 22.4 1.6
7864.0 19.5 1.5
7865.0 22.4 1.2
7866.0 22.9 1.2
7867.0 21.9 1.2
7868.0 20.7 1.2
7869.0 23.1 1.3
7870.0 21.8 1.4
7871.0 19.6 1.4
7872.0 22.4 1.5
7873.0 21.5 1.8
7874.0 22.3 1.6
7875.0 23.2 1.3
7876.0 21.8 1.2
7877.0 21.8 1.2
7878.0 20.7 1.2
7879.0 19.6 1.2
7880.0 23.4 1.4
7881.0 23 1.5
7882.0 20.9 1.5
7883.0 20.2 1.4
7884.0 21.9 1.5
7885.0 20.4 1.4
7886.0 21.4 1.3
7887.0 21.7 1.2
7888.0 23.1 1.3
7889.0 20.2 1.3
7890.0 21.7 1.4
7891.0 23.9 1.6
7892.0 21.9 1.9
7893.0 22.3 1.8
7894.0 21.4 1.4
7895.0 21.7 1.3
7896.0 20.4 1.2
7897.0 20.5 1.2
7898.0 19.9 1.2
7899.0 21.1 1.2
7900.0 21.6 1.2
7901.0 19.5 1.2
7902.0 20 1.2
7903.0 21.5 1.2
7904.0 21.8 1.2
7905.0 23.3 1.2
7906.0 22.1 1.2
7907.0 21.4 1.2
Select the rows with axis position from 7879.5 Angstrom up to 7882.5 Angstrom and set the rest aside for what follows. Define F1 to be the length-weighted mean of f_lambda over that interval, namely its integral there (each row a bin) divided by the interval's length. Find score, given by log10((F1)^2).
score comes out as 2.70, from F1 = 22.4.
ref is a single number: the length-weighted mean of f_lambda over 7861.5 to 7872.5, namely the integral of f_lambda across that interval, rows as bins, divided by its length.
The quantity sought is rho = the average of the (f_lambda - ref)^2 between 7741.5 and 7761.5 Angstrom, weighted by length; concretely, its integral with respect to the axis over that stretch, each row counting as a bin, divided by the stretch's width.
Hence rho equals 5.41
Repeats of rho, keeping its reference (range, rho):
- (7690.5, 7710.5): 1.56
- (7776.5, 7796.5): 1.29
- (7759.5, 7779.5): 1.30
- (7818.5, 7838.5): 1.92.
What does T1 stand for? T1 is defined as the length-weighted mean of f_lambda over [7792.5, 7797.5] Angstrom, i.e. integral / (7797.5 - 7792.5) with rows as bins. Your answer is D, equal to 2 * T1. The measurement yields 43.6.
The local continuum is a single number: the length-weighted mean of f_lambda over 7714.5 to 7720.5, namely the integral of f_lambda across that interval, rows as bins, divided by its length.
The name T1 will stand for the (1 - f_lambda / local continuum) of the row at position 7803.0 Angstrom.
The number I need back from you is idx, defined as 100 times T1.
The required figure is -5.5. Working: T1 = -0.05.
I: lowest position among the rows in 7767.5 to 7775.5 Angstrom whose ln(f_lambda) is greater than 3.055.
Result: 7768.0 Angstrom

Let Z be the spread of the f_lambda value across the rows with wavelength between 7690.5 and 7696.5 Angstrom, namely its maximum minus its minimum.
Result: 3.6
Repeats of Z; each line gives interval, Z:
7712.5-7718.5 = 3.3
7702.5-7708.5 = 2.6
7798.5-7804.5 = 1.6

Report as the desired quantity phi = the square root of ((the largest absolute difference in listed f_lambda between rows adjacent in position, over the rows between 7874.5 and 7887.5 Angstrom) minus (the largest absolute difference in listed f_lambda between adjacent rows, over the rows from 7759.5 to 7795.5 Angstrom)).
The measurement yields 1.0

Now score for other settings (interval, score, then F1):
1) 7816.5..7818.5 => 2.63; 20.6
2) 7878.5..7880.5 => 2.66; 21.5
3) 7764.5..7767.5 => 2.65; 21.2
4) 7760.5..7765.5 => 2.67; 21.7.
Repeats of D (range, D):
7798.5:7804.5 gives 43.9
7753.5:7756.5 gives 43.5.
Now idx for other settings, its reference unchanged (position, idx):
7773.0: -5.0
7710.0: 7.0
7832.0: 5.2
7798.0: 3.8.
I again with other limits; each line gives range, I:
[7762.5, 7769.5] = 7763.0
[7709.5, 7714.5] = 7712.0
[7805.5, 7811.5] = 7806.0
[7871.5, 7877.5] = 7872.0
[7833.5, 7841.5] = 7834.0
